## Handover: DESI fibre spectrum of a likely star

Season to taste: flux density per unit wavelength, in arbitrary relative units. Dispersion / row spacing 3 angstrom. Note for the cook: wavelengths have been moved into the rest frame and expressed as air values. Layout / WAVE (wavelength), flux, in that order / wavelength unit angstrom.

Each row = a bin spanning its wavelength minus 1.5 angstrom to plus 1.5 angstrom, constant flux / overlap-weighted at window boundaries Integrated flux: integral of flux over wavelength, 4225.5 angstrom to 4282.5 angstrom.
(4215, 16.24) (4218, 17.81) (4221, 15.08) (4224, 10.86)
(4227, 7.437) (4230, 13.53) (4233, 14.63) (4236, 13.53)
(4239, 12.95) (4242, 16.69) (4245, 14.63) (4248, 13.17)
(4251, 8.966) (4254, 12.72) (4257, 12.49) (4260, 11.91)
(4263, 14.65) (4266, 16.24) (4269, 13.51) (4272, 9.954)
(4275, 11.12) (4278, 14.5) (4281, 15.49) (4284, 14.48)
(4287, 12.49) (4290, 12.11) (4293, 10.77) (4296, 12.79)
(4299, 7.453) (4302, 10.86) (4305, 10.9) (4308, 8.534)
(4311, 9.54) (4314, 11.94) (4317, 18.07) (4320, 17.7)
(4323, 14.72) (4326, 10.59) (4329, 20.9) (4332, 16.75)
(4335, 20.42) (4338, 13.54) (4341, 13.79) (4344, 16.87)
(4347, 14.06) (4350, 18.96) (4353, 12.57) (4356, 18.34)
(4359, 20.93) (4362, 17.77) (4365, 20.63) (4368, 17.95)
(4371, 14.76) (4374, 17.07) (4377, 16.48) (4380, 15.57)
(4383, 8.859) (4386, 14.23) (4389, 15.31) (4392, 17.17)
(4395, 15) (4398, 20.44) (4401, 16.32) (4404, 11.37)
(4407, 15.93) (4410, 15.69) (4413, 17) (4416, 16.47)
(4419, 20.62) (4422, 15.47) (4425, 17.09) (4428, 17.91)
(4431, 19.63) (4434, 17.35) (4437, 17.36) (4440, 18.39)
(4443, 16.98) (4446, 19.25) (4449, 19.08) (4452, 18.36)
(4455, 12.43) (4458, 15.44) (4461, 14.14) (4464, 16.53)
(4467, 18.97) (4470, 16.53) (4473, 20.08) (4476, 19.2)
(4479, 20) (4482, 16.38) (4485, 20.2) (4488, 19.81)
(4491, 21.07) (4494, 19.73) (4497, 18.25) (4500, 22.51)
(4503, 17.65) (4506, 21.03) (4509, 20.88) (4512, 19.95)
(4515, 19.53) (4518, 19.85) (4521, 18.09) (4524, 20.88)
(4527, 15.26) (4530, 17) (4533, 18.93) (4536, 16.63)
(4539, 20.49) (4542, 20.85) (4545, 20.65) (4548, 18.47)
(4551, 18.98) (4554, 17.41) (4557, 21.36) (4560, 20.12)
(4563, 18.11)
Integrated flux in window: 744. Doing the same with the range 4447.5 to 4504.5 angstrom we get 1039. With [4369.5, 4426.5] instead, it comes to 903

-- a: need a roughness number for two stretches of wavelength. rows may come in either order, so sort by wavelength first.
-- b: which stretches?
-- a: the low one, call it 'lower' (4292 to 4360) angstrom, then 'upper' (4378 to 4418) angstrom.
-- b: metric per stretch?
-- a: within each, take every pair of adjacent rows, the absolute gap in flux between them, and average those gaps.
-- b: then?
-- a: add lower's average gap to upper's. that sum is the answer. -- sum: 6.9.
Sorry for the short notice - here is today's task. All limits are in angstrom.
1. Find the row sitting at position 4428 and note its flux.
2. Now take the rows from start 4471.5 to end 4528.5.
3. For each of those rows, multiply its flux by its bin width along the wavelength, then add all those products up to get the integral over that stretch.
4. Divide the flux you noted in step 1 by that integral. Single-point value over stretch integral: 0.0161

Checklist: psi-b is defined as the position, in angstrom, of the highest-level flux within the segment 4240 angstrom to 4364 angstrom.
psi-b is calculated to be 4359 angstrom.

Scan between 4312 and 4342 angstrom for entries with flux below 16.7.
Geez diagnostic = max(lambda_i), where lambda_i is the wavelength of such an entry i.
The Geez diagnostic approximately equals 4341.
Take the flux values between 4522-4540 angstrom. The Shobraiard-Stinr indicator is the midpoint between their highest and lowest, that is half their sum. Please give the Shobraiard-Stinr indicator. 18.1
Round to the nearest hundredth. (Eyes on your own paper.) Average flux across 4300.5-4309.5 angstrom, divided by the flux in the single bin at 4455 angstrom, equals 0.81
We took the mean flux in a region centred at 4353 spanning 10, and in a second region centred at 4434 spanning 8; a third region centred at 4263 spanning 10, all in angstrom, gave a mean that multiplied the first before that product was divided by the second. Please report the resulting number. 13.1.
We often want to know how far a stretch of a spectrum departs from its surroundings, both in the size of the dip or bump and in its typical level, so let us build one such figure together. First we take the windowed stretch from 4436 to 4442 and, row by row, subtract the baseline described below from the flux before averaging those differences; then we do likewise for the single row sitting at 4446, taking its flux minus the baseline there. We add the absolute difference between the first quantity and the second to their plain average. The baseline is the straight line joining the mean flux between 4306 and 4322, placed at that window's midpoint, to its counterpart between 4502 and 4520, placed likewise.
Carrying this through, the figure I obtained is 2.2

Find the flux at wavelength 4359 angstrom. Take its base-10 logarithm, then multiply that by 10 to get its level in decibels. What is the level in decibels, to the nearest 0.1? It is 13.2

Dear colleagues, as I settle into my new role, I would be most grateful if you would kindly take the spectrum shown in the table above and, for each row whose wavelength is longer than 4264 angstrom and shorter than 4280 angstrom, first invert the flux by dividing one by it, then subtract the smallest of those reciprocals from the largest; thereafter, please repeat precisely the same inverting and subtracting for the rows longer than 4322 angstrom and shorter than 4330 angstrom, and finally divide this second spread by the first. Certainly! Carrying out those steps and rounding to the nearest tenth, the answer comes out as 1.2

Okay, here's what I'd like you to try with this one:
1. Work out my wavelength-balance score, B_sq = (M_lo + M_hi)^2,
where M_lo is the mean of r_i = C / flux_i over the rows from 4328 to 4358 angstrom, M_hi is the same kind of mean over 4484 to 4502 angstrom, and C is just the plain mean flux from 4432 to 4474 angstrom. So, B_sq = 3.7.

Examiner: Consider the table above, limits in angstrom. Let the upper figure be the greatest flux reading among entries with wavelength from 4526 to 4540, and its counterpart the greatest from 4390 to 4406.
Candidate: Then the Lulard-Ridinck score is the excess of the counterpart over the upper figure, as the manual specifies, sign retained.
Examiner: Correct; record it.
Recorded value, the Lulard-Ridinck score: 0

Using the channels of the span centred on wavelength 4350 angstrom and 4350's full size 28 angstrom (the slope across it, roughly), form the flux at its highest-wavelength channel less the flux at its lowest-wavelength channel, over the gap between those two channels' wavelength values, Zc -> 0.18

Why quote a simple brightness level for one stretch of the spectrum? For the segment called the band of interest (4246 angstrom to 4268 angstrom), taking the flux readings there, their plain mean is 12.9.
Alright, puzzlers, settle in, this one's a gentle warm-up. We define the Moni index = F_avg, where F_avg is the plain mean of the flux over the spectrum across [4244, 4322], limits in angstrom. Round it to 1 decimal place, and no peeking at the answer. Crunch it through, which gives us 12.6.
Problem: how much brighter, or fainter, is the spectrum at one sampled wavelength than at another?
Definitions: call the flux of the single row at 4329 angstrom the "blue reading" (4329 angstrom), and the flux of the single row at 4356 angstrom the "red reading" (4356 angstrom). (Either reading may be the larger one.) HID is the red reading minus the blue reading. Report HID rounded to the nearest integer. -3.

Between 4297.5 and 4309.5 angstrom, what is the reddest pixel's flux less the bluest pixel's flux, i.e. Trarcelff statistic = 1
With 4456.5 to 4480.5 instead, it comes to 5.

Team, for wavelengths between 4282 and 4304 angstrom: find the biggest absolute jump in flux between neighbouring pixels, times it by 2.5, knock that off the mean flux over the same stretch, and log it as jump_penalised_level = -2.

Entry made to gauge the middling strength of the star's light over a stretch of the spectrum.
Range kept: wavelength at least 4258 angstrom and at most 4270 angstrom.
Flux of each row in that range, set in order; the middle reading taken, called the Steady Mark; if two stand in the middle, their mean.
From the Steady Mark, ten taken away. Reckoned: 4.1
